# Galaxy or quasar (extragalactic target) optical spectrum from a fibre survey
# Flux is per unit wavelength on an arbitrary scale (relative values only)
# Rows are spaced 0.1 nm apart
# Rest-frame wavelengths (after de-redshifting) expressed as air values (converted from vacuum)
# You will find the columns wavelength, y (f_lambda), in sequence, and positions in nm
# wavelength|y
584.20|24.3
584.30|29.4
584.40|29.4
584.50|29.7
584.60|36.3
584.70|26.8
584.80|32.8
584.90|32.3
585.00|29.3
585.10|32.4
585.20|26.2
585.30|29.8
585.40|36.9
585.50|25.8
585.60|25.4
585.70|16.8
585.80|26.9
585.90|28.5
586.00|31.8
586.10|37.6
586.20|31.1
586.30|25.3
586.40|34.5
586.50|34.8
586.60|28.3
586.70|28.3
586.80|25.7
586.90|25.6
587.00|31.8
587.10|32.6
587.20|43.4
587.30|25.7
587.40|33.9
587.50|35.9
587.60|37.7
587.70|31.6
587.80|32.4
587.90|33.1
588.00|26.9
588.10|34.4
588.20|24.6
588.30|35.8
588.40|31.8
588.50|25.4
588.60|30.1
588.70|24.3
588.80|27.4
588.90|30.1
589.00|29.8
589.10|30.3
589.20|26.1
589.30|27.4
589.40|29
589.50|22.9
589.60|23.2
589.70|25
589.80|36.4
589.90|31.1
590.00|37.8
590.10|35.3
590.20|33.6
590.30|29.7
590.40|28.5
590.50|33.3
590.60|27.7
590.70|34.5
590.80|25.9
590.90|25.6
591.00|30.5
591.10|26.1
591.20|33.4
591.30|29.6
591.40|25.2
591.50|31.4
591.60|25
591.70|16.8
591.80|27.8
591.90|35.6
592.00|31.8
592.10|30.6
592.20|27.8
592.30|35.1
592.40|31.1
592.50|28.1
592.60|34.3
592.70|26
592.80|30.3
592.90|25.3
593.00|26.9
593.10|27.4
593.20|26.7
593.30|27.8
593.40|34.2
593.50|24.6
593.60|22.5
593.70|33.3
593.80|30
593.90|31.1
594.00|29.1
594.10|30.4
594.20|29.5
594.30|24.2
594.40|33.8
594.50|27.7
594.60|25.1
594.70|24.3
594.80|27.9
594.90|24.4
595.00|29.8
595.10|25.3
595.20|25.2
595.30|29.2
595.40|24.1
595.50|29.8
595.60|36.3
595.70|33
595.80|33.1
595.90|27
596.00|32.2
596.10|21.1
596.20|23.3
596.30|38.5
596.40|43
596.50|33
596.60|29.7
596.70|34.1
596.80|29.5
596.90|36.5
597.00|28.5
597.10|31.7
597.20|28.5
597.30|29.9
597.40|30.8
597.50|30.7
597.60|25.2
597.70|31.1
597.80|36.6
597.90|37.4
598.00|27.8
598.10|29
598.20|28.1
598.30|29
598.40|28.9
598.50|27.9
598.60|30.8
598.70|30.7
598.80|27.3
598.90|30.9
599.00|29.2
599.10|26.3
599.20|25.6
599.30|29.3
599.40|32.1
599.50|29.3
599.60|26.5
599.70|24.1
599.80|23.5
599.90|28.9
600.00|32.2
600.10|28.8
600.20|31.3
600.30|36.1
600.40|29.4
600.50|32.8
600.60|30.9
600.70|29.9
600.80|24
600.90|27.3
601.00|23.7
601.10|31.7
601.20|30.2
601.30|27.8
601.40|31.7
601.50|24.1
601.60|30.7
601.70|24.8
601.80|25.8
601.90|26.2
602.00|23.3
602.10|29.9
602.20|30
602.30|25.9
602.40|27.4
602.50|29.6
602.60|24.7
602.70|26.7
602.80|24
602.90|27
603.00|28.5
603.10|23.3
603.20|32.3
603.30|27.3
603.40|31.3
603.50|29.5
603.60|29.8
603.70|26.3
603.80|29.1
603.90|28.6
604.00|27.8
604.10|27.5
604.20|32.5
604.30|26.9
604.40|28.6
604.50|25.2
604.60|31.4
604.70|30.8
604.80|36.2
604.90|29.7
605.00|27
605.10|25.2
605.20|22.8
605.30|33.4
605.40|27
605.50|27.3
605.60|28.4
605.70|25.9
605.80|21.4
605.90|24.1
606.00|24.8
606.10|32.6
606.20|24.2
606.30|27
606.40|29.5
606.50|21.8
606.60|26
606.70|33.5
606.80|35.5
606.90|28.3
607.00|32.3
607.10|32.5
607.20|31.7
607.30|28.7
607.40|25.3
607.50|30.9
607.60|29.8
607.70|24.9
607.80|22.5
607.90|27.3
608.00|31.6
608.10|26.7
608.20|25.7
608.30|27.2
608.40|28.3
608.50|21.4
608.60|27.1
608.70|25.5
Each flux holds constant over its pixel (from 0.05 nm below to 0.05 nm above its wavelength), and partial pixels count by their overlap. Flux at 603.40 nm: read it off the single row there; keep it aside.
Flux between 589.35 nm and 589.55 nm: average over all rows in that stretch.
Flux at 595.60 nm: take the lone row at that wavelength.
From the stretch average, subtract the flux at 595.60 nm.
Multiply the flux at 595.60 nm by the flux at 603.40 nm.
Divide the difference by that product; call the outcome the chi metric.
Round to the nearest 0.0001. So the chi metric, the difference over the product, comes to -0.0091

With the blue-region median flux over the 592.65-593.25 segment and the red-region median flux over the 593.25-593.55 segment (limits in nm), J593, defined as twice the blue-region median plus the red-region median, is 81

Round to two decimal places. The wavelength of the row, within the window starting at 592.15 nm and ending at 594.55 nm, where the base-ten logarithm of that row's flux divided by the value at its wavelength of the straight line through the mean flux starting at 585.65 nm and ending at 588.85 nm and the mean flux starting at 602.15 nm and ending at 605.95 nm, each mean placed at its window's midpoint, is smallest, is 593.60 nm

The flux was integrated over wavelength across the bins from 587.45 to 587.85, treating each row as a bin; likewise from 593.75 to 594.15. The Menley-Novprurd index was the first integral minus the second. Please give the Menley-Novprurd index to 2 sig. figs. 1.7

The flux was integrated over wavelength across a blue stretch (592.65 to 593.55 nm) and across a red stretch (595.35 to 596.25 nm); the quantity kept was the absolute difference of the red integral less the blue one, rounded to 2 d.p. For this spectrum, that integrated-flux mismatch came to 1.07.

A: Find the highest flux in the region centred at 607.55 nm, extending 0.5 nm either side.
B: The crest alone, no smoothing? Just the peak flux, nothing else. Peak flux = 32.5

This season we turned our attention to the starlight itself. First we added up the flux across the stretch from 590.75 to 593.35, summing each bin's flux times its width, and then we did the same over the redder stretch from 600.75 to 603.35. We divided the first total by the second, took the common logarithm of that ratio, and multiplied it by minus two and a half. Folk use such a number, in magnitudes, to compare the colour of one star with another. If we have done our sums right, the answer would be -0.051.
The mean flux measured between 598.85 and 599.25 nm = 28.0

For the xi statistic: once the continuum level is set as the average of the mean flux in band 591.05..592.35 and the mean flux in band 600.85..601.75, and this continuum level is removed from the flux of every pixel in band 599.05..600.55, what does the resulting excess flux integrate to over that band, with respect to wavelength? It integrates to 1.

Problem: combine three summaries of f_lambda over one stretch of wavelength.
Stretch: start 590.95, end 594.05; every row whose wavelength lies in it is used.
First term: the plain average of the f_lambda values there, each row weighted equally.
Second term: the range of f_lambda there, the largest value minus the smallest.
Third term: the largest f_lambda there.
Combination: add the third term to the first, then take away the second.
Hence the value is 46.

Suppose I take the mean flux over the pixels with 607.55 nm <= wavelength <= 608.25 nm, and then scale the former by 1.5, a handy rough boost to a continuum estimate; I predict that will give 40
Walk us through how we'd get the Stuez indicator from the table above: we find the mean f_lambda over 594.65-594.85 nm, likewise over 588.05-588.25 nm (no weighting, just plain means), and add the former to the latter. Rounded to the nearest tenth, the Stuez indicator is 55.6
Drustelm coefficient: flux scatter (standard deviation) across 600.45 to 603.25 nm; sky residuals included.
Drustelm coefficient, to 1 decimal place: 3.0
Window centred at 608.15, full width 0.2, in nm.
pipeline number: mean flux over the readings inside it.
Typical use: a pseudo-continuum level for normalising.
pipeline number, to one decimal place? 26.2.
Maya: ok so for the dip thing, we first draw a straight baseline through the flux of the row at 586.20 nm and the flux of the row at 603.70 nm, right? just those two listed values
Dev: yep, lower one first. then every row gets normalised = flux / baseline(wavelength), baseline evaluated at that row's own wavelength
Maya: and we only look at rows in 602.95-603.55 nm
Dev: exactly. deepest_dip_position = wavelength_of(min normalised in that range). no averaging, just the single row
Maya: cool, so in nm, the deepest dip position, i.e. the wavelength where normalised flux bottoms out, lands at 603.10 nm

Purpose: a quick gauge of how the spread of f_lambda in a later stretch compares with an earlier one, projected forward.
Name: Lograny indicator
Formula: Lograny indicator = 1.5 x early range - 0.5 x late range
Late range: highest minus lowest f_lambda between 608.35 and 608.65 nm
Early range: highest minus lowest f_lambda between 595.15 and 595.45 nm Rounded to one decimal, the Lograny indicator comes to 4.2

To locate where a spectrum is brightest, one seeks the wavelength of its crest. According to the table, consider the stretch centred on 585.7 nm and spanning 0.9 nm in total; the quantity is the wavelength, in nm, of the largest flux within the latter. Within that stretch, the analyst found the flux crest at 586.10 nm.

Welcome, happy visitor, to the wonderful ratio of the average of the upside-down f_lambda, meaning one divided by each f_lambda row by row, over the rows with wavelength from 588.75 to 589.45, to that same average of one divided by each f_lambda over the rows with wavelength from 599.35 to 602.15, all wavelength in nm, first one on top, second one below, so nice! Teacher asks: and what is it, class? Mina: 0.98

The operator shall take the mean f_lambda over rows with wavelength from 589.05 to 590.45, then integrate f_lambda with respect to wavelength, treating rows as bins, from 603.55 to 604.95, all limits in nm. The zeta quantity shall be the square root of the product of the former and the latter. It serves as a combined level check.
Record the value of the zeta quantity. 34.9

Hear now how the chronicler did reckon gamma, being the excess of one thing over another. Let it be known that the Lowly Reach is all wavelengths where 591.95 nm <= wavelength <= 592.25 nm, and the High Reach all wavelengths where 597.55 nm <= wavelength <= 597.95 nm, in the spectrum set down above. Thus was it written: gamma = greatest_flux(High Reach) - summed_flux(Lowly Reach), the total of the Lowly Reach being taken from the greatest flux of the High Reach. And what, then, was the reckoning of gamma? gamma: -53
